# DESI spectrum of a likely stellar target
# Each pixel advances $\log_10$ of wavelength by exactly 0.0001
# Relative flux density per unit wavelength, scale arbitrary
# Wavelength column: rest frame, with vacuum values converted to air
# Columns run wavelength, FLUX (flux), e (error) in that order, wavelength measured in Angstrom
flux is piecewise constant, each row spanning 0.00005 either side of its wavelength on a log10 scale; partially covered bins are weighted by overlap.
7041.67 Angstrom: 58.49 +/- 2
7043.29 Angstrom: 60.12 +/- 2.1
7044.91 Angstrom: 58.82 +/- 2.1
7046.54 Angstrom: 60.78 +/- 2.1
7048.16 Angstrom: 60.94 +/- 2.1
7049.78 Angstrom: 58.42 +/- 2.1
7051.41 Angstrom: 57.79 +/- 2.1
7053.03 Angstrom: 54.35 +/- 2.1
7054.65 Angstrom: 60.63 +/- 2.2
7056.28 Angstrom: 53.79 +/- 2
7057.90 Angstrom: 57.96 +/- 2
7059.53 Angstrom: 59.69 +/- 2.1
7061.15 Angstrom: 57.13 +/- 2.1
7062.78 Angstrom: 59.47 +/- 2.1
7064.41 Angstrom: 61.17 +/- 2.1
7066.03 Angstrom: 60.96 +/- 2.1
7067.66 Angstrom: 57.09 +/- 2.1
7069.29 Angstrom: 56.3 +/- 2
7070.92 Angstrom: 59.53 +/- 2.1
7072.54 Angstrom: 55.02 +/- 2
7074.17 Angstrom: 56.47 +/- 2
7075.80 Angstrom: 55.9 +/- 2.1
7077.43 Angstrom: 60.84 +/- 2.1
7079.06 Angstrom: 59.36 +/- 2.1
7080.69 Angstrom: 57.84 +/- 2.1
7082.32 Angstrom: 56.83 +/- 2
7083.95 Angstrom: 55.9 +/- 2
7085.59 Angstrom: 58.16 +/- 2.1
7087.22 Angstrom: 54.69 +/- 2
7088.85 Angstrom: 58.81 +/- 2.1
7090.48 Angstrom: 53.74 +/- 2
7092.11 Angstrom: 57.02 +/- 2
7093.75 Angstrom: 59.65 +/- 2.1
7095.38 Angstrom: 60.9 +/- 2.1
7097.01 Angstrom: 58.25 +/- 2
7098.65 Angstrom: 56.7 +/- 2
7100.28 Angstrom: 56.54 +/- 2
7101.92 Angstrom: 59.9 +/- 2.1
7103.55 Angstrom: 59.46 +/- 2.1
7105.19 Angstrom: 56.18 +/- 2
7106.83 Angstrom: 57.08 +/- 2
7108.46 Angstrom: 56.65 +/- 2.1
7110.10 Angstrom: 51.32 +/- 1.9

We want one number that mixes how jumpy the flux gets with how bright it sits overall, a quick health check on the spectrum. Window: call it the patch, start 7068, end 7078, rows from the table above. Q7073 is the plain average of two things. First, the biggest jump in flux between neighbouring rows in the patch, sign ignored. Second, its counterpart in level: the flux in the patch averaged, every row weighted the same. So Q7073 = 31.1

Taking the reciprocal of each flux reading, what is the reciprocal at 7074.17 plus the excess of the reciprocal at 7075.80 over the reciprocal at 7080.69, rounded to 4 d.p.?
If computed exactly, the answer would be 0.0183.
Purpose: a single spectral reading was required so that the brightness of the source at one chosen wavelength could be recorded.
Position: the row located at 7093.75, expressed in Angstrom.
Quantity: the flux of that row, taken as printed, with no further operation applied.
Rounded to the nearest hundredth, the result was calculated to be 59.65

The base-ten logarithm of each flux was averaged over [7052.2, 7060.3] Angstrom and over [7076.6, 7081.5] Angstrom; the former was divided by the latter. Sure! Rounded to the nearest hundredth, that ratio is 0.99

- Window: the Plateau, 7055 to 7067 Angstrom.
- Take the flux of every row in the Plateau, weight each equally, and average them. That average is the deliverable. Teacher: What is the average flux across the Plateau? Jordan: 58.6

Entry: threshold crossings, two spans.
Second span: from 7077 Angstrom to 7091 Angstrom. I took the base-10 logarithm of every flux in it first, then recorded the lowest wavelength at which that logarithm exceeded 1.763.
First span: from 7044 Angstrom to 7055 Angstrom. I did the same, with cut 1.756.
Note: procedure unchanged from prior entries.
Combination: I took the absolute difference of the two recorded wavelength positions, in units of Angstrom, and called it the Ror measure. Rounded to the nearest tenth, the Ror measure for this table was 32.5 Angstrom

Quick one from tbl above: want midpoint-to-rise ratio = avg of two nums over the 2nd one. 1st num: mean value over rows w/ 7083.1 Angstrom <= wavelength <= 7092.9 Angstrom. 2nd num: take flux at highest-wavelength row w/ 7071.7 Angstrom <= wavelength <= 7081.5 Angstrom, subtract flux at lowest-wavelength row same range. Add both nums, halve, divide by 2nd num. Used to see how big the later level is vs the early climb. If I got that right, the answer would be 10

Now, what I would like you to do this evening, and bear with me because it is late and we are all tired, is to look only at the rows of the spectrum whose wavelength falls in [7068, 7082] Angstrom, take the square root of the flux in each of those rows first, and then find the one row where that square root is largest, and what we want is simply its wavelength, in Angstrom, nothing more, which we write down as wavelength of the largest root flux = 7077.43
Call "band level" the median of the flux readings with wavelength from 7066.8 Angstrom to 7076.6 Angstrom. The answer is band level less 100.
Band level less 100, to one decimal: -43.6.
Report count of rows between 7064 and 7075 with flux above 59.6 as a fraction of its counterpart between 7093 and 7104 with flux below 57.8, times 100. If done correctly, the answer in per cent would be 100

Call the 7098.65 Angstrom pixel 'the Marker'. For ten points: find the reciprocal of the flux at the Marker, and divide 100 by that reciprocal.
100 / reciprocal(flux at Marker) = 5670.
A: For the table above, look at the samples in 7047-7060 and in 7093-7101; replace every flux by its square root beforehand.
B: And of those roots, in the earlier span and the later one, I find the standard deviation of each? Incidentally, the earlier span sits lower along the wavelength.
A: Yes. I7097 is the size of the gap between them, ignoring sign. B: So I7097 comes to 0.05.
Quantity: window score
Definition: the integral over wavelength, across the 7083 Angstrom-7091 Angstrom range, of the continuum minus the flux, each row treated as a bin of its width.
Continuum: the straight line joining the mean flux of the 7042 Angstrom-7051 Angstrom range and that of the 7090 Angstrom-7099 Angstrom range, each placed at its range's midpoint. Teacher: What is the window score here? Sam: 14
